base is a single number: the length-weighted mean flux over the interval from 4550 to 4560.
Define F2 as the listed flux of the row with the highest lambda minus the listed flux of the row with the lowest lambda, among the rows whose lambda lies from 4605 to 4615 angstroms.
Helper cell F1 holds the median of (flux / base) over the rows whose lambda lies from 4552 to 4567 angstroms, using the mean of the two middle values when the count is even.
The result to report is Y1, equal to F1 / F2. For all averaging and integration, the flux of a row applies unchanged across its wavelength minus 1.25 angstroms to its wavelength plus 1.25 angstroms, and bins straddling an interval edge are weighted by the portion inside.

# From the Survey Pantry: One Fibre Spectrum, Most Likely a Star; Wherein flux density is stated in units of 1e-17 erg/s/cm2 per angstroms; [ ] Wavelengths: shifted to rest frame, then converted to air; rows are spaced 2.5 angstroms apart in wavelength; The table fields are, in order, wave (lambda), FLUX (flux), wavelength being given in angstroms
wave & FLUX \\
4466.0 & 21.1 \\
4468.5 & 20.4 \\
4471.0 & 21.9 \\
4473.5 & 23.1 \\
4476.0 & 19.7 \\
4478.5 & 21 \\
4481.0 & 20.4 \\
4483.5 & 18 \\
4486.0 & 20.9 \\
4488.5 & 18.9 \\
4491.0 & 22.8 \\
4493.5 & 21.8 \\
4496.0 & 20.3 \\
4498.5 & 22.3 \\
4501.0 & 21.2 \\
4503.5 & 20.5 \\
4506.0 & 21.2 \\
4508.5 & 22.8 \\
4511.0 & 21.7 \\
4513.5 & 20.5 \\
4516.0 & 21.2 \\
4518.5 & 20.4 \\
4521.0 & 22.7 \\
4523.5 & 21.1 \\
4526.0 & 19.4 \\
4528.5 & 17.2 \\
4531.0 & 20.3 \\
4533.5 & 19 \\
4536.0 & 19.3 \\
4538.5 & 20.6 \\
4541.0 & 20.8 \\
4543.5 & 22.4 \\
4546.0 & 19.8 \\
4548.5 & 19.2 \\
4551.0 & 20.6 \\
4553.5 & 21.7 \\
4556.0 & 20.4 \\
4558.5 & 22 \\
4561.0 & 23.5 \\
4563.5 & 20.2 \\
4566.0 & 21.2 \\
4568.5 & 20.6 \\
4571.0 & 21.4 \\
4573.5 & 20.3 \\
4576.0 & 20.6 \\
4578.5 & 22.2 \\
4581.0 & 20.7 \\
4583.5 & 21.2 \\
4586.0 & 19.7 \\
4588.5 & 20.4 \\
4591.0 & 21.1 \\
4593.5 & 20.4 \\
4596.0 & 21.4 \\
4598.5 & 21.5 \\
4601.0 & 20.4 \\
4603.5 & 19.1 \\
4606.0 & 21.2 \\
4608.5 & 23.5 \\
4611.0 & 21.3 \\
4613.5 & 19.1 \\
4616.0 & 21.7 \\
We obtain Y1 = -0.5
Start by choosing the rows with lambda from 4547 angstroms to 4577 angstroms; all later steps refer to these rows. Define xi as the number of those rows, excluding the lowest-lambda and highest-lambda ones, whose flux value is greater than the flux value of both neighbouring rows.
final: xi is 4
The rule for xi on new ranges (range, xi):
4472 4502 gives 4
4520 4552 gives 2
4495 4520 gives 3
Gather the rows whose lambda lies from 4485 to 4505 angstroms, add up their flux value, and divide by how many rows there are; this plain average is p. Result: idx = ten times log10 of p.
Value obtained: 13.2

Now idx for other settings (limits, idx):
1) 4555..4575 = 13.3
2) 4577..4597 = 13.2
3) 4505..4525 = 13.3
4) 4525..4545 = 13.0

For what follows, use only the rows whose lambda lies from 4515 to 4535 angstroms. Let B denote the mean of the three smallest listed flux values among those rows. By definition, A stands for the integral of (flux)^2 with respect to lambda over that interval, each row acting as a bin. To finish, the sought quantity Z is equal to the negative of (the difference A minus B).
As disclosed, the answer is -8141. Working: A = 8159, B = 18.5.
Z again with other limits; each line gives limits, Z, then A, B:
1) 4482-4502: -8652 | 8671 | 19.1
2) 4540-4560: -8736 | 8756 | 19.8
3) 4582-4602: -8611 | 8632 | 20.2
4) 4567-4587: -8689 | 8709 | 20.2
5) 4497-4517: -9162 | 9183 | 20.7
